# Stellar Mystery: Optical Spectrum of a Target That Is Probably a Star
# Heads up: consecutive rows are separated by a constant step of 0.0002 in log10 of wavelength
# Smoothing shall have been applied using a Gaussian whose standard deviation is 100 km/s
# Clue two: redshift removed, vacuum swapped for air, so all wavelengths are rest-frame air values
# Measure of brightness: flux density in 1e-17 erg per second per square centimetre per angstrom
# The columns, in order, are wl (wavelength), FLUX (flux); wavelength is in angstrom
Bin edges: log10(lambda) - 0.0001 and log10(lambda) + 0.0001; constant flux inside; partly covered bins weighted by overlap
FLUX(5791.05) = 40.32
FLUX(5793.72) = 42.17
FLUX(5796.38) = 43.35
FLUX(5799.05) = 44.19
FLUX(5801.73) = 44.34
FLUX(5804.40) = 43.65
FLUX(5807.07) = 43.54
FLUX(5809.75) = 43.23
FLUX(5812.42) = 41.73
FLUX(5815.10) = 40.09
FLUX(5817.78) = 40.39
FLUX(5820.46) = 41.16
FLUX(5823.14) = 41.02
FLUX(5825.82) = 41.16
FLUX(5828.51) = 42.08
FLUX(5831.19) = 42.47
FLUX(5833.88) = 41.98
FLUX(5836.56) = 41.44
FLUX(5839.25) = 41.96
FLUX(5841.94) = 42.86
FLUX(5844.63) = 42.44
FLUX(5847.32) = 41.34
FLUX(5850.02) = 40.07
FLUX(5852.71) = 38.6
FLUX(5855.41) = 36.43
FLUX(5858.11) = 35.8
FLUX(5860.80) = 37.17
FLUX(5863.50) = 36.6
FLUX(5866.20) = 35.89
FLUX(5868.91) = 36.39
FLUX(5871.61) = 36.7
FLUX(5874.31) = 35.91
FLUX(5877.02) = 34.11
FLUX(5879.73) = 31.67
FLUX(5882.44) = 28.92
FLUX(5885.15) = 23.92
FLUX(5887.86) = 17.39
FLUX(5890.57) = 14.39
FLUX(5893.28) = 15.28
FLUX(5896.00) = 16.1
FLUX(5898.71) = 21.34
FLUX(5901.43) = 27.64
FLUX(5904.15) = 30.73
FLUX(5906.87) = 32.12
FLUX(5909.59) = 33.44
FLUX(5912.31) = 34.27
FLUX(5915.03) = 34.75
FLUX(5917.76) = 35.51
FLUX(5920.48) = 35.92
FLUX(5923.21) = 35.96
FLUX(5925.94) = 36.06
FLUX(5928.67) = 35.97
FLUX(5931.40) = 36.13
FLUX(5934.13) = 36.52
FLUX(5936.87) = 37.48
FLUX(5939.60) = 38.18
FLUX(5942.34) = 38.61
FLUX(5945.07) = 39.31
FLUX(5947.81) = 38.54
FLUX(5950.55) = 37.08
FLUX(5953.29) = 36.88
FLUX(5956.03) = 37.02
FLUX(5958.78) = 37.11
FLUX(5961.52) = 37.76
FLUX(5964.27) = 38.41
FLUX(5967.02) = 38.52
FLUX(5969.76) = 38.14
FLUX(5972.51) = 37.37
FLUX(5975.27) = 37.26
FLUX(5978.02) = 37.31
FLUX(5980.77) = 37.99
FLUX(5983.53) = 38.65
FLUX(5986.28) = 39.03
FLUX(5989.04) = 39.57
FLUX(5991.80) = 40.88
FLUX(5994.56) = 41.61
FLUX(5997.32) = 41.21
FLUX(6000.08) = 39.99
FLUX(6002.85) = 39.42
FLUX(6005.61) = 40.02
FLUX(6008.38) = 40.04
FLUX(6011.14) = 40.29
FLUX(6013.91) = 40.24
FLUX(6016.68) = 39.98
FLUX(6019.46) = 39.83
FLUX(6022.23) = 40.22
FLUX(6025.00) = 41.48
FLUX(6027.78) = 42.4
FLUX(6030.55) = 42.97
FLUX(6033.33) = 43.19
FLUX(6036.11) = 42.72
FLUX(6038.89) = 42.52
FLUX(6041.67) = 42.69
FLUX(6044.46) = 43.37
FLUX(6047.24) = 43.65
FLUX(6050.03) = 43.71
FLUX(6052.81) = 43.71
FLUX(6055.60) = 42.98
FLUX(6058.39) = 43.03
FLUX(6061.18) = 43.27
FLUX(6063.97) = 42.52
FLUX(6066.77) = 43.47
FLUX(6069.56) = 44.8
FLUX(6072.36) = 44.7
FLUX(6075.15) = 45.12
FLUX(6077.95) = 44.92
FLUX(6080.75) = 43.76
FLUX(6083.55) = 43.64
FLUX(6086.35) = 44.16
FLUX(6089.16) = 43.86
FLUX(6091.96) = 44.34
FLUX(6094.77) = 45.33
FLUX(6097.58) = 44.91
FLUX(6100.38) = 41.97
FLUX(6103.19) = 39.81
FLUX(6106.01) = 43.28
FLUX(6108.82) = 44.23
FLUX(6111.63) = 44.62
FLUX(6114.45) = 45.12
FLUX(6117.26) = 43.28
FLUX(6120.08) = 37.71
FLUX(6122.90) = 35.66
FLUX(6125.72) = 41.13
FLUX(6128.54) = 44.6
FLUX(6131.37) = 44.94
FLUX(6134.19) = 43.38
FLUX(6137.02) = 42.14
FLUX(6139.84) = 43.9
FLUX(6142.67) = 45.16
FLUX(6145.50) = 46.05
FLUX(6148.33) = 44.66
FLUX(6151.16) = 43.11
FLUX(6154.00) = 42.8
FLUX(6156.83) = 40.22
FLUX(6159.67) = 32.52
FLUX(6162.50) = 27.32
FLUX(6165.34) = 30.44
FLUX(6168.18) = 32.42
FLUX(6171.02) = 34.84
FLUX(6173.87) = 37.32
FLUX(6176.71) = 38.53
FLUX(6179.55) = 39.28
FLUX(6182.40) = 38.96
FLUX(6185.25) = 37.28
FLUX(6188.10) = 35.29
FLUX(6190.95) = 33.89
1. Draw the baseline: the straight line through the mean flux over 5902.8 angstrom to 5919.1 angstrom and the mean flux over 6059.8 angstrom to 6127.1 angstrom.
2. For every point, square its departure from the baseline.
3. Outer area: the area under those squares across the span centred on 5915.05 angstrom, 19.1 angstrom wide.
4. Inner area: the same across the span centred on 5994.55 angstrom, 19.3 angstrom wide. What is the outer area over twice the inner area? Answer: 0.1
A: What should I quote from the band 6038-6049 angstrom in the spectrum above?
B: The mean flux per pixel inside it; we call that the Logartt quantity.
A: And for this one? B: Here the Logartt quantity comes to 43.1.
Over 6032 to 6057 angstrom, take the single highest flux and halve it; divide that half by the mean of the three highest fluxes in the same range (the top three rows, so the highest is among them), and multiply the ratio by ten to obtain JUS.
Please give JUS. 5.00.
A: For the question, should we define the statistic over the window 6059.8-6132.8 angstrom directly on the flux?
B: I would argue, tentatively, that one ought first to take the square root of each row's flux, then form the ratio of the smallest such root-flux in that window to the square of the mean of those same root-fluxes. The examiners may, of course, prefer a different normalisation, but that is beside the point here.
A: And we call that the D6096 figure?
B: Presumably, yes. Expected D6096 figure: 0.138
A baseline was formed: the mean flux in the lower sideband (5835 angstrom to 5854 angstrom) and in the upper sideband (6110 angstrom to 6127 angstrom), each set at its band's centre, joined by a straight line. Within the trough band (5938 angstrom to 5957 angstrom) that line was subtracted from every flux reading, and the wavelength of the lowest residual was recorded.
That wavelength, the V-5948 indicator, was 5953.29 angstrom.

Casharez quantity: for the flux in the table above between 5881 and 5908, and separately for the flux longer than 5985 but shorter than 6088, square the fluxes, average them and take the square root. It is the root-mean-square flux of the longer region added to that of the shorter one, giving 66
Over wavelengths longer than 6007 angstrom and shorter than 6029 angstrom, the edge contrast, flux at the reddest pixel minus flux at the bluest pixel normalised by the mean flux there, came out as 0.058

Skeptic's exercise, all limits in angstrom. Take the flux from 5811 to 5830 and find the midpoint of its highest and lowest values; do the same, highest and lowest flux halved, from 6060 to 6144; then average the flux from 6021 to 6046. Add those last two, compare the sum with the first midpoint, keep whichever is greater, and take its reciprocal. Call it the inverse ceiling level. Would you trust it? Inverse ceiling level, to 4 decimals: 0.0121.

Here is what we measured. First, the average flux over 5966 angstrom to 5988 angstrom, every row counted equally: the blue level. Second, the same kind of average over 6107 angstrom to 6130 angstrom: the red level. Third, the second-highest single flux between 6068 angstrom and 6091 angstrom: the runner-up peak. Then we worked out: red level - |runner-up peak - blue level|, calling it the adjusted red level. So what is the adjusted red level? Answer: 35.2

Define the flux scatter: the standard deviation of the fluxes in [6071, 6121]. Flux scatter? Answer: 2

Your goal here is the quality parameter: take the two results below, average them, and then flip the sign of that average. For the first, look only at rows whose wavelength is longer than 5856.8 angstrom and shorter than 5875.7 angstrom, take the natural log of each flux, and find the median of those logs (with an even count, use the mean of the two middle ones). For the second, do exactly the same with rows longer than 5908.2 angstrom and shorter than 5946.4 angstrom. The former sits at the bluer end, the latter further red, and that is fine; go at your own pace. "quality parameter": -3.59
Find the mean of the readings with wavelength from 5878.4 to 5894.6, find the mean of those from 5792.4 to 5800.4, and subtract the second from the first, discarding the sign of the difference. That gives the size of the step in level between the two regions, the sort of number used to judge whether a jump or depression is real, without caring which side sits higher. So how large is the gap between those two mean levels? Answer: 21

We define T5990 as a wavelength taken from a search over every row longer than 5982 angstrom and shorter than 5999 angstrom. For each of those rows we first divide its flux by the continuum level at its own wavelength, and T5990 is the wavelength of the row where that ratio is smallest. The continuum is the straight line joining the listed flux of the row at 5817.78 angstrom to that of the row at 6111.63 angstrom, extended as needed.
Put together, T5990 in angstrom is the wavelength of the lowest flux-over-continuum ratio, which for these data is 5983.53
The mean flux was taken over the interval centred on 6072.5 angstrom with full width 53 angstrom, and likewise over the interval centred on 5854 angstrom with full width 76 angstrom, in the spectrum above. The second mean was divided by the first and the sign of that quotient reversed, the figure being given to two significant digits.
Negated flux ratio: -0.83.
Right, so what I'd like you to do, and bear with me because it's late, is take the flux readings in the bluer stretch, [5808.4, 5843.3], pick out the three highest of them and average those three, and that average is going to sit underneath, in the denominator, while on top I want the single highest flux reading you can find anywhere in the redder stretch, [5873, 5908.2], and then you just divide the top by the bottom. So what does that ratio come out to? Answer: 0.84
